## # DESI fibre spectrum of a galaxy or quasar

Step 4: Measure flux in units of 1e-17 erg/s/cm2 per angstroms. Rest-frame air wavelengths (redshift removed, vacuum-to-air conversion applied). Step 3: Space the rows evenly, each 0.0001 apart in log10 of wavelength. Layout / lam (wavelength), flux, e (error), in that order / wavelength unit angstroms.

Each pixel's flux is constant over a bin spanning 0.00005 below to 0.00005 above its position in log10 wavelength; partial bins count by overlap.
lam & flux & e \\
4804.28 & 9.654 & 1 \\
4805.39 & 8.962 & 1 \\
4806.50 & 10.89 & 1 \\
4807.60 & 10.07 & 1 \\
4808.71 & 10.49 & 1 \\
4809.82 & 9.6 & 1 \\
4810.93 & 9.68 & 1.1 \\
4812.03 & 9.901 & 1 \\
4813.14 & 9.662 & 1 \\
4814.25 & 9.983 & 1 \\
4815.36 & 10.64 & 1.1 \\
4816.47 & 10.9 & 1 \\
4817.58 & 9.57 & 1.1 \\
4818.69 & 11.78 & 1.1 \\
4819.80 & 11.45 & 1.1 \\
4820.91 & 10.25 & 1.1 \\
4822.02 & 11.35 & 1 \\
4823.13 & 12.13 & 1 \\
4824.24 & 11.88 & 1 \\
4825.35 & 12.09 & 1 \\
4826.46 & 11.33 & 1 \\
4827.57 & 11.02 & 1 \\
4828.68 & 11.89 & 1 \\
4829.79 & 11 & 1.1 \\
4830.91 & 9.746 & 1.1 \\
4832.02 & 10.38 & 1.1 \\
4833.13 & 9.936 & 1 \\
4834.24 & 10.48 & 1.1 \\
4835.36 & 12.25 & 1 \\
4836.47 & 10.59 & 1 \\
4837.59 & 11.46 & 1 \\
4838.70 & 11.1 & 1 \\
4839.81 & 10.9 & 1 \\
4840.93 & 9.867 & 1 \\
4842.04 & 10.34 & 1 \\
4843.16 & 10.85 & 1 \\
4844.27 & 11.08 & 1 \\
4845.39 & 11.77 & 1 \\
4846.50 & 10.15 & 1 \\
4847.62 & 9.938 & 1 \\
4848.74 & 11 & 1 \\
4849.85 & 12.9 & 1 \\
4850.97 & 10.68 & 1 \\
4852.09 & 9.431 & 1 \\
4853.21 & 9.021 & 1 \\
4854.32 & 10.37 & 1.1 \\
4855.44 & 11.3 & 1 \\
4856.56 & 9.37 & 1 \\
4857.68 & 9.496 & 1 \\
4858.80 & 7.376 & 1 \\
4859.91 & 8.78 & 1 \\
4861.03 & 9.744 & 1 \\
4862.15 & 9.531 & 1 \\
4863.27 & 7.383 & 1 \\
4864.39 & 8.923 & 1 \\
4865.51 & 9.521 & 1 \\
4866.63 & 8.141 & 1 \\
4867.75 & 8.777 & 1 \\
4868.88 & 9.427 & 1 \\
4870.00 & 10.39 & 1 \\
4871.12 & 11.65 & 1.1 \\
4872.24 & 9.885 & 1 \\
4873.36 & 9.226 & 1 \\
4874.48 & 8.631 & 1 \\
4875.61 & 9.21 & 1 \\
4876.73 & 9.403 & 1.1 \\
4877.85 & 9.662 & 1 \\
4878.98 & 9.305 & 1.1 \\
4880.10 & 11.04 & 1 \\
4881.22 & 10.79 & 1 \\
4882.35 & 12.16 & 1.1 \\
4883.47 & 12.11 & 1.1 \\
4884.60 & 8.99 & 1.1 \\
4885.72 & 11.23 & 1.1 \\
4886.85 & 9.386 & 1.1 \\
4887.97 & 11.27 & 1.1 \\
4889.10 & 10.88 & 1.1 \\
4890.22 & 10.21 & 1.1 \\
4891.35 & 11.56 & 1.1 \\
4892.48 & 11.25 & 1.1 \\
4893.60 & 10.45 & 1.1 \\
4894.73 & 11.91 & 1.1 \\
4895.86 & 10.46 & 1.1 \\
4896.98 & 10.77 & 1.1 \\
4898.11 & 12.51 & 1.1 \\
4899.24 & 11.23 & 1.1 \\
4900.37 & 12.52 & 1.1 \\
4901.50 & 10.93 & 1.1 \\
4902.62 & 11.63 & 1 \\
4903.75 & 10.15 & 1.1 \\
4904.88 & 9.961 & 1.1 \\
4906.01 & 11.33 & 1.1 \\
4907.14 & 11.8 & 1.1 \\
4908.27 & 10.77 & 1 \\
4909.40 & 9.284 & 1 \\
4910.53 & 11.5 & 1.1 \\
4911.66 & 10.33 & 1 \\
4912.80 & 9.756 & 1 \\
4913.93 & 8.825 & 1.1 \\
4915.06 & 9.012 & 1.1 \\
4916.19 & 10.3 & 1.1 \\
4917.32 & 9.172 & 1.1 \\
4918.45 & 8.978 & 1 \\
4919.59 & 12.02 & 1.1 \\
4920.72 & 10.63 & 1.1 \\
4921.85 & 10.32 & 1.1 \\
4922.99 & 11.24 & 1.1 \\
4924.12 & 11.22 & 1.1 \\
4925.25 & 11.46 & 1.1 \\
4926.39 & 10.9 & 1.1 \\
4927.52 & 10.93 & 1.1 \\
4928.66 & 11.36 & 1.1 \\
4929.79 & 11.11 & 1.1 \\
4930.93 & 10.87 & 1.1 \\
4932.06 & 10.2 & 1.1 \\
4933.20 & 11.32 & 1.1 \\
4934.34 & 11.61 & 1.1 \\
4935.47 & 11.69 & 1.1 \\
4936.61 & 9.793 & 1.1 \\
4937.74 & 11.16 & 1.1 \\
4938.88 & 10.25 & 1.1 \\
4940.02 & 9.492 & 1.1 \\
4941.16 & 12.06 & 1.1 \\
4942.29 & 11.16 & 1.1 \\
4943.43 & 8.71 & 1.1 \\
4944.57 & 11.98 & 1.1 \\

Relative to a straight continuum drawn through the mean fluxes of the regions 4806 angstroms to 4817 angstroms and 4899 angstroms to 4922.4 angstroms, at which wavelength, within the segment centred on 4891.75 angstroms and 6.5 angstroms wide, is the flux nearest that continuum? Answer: 4893.60 angstroms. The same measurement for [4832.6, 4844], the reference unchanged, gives 4842.04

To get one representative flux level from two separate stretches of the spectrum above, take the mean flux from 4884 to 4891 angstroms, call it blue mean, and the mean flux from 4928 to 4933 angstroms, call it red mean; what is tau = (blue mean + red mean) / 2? 10.6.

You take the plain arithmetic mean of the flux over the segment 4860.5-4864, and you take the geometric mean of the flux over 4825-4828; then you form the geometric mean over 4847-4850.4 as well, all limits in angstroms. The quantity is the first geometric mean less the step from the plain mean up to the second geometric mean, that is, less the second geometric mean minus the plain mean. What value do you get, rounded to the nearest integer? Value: 9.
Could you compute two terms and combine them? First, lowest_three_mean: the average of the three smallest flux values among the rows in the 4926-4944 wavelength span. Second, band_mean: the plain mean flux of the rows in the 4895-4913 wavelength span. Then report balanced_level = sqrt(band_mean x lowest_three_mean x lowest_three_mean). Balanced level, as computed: 30.9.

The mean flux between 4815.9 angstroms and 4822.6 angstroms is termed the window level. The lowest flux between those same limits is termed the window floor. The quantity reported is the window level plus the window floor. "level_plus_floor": 20.5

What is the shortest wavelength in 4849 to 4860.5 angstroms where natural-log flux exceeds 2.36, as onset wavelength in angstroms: 4849.85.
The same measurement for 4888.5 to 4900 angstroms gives 4889.10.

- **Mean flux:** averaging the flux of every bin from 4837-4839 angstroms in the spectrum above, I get 11.3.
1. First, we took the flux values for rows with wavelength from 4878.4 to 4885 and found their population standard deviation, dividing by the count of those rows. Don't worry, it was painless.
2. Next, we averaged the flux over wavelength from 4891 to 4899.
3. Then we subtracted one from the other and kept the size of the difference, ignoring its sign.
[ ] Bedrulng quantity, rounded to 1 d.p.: 10.0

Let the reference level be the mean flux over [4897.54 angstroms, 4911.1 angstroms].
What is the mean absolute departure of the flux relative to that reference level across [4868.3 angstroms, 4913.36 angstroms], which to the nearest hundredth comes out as 0.94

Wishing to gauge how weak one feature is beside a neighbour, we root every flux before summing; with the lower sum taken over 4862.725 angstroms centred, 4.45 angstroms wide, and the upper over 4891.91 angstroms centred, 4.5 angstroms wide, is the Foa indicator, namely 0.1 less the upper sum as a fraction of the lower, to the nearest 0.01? -1.01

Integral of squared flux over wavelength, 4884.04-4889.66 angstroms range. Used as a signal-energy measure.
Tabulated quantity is 608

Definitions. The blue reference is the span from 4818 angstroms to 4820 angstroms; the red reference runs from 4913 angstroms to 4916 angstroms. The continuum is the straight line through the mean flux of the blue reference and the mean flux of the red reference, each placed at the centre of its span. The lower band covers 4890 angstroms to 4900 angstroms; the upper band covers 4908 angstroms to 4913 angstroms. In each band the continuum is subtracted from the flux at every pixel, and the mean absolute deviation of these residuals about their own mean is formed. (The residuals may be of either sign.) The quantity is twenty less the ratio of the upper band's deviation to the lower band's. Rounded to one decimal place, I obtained 19.0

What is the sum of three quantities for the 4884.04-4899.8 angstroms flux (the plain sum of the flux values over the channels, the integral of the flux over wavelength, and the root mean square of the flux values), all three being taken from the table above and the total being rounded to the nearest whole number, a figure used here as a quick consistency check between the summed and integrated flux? 334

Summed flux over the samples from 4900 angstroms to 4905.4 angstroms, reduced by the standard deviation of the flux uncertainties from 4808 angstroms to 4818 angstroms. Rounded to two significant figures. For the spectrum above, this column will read 55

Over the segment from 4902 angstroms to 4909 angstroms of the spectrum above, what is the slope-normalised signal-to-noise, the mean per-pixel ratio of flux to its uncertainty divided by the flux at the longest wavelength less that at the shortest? -12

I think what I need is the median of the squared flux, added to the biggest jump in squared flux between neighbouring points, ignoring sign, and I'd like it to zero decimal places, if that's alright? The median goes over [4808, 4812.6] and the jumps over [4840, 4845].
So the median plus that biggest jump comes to 107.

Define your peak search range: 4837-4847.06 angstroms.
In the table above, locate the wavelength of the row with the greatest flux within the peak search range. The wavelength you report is 4845.39 angstroms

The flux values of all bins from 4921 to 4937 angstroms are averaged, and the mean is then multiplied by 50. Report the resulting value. 550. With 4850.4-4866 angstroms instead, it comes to 468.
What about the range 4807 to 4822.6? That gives 519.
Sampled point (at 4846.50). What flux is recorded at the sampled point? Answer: 10.15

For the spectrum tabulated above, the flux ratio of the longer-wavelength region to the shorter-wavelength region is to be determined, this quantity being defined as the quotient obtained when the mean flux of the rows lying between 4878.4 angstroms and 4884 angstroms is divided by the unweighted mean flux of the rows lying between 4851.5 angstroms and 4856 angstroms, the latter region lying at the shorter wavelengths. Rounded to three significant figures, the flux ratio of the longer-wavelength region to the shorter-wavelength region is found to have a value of 1.10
